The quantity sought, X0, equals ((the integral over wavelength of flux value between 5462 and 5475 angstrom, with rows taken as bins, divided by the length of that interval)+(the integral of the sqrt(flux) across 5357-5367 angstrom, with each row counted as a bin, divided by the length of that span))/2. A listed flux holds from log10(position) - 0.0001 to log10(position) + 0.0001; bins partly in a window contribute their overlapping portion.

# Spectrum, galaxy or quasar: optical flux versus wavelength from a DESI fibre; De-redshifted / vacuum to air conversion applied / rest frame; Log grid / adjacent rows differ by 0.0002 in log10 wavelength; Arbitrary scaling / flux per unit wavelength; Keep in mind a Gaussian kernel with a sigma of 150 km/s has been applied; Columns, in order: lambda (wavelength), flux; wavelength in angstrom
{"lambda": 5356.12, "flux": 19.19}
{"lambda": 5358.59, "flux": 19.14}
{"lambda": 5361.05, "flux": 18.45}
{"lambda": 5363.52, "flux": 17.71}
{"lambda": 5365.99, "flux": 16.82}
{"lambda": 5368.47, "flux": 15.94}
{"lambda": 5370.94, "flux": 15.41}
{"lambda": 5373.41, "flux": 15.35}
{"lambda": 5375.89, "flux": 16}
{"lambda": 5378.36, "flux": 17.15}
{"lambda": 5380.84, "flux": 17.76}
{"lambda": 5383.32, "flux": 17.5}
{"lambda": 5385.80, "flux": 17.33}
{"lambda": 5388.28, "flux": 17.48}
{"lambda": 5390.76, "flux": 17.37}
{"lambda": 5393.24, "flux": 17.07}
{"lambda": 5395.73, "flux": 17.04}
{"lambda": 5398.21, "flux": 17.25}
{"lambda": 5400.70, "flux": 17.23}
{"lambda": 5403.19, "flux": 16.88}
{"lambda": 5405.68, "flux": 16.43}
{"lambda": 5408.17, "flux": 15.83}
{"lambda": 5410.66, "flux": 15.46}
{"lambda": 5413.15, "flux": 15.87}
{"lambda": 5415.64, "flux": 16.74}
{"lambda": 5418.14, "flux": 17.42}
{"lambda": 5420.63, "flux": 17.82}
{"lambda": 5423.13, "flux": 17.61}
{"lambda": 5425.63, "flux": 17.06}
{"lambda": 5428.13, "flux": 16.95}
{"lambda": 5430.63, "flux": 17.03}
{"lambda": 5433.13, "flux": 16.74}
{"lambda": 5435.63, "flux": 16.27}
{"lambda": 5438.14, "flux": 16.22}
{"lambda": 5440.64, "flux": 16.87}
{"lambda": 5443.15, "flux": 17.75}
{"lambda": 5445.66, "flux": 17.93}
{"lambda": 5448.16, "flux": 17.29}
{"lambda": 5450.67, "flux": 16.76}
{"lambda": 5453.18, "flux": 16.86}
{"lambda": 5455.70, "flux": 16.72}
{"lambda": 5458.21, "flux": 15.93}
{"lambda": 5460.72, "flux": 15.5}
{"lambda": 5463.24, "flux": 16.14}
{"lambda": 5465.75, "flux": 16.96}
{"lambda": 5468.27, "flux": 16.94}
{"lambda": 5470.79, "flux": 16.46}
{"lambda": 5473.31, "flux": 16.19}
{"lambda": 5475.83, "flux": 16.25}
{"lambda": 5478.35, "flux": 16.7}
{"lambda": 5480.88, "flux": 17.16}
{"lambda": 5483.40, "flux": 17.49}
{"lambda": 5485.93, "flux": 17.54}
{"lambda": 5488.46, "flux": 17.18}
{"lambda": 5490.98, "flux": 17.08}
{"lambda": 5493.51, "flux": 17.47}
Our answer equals 10.4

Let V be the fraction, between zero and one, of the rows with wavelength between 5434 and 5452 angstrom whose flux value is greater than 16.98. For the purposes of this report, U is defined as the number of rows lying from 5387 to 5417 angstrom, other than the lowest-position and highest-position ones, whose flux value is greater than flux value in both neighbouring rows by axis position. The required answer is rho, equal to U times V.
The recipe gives 0.43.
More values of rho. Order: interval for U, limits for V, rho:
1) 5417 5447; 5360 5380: 0.75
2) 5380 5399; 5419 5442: 0.44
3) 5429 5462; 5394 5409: 1.00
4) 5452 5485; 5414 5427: 0.80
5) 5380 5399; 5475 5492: 0.71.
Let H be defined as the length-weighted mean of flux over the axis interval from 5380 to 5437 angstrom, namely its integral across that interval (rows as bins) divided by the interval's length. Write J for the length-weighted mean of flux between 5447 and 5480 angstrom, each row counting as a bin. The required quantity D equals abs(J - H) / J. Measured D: 0.026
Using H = 16.95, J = 16.5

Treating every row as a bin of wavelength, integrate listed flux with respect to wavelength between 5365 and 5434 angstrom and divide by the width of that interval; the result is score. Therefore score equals 16.8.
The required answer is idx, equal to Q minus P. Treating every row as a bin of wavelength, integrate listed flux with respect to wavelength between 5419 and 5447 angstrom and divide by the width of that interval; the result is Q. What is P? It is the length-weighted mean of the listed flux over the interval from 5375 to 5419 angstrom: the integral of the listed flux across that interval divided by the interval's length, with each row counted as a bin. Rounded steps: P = 16.9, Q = 17.1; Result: 0.2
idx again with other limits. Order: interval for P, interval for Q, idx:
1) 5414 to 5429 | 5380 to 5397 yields 0.1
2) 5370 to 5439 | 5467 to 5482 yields -0.2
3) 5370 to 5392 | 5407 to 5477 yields -0.1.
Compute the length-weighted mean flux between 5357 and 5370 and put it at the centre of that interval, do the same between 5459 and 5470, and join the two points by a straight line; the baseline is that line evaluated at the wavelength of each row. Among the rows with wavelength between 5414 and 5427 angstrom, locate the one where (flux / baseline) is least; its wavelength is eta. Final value 5415.64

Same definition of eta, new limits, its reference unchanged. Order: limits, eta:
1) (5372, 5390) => 5373.41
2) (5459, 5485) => 5460.72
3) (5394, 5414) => 5410.66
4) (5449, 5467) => 5460.72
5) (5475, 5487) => 5475.83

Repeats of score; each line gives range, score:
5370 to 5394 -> 16.9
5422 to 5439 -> 16.8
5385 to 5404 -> 17.2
